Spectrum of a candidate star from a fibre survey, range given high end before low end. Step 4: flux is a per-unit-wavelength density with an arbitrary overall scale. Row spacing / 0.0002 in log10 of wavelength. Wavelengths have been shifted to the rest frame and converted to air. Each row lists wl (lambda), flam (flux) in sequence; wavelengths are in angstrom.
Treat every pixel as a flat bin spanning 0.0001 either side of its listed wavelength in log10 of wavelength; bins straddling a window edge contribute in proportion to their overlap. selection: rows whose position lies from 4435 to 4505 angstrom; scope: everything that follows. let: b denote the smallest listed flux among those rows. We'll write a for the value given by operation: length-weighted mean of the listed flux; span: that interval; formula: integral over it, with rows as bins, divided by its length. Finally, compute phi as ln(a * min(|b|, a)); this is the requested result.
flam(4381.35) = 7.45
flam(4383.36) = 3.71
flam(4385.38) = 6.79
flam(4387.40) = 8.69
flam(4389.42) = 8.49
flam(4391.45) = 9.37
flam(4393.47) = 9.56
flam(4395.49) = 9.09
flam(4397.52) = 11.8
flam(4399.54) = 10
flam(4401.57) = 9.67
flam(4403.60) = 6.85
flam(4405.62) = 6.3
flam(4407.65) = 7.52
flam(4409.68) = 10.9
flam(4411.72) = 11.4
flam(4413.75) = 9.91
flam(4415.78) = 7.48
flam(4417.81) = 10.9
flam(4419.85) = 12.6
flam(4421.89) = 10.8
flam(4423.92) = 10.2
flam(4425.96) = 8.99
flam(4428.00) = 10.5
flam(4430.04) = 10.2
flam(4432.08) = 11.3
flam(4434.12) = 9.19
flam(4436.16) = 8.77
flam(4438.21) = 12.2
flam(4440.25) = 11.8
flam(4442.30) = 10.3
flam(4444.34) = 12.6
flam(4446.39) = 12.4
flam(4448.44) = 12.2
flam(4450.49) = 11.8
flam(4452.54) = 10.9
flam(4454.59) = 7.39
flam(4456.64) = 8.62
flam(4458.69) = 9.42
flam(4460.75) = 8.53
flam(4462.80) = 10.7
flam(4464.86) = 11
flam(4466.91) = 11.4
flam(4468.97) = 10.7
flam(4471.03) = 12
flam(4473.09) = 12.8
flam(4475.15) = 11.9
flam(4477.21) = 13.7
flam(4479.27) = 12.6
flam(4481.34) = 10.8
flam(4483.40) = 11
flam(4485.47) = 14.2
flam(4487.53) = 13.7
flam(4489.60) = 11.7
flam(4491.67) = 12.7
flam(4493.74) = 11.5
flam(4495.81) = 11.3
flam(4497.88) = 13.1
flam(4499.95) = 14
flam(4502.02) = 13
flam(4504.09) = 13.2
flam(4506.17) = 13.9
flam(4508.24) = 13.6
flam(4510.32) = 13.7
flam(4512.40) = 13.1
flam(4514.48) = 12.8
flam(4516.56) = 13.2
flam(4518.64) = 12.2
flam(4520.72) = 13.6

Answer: 4.4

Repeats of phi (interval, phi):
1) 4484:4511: 5.0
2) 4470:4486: 4.9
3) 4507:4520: 5.1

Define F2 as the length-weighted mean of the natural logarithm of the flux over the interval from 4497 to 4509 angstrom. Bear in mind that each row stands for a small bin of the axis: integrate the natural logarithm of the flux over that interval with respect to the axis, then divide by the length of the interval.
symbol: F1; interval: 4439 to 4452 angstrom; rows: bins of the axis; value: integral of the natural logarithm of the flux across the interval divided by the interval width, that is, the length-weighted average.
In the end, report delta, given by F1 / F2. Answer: 0.95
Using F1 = 2.5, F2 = 2.60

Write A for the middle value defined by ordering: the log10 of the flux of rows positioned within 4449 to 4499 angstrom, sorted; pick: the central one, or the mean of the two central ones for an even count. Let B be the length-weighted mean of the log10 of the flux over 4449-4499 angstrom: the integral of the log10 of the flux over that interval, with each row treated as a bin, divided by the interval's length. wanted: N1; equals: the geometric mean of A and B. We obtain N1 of 1.06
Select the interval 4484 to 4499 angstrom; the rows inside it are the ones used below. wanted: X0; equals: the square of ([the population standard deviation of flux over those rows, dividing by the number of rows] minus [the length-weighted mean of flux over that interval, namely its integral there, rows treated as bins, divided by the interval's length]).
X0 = 132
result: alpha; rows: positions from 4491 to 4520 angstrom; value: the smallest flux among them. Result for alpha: 11.3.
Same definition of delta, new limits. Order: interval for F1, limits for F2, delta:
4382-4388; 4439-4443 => 0.74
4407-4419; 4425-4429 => 1.00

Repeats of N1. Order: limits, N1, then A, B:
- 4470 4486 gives 1.09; 1.090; 1.09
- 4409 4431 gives 1.02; 1.021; 1.01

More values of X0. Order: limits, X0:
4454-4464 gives 63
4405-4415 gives 53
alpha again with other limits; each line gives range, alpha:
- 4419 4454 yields 8.77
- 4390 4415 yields 6.3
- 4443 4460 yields 7.39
